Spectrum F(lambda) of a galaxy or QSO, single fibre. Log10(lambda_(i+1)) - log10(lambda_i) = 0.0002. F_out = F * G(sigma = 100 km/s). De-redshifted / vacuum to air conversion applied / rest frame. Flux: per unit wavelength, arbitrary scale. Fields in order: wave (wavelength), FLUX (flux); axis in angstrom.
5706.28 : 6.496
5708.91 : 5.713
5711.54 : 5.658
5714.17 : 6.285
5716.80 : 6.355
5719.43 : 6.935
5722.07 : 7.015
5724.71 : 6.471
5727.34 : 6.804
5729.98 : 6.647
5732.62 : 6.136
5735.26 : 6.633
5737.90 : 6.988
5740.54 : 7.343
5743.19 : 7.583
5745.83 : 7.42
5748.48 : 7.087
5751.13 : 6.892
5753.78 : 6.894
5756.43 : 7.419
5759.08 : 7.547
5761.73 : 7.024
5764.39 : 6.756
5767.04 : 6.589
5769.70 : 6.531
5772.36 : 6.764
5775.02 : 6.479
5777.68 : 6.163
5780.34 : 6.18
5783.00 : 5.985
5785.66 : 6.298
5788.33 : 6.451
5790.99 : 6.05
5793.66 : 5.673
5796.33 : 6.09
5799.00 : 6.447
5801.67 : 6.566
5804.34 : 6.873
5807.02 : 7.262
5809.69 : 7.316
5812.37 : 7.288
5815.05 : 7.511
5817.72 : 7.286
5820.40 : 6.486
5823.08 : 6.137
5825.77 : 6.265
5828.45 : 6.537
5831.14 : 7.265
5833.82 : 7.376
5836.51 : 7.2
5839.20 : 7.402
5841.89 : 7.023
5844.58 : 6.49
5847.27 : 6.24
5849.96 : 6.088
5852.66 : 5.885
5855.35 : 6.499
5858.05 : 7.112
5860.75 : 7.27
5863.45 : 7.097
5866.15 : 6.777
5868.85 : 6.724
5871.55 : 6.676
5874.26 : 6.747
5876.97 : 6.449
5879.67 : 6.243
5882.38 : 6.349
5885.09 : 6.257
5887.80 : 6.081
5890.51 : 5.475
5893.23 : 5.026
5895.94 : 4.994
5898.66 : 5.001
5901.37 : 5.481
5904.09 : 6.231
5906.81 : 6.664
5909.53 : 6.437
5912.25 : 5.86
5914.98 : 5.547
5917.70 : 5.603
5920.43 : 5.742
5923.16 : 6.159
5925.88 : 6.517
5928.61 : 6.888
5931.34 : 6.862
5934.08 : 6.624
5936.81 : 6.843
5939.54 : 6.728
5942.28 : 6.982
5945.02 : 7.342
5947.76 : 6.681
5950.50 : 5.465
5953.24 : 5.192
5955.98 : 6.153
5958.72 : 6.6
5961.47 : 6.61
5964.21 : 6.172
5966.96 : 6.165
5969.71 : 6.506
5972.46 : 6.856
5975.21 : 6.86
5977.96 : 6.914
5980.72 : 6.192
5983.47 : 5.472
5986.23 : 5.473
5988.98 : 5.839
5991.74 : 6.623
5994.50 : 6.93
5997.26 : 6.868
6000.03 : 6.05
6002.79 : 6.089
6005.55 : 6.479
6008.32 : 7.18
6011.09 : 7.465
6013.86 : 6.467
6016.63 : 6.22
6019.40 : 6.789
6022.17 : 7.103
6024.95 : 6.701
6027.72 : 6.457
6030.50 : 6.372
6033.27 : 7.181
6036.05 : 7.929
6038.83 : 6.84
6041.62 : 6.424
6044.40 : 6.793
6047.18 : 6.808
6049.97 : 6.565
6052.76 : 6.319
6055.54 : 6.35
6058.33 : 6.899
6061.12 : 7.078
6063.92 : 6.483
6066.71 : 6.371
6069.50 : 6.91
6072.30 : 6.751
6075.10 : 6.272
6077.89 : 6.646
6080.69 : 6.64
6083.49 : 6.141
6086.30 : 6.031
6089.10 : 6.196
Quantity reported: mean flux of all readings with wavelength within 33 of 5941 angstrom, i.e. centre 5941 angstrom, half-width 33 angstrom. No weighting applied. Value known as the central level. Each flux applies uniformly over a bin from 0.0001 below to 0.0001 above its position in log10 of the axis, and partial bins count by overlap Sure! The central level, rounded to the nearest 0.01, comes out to 6.36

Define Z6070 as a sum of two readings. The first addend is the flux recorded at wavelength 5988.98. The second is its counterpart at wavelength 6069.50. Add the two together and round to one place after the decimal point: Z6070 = 12.7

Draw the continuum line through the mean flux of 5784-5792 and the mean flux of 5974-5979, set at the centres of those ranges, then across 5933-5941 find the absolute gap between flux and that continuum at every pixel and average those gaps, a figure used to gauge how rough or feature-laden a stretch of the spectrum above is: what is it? 0.08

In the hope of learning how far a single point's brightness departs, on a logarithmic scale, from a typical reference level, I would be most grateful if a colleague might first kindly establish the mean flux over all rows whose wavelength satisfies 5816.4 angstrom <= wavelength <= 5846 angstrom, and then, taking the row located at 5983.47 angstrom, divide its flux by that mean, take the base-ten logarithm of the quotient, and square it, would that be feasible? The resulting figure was 0.0096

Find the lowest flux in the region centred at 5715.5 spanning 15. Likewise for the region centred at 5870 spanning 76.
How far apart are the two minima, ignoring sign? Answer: 0.66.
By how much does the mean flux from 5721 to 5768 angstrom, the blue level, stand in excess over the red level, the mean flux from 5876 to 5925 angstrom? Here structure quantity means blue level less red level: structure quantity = 1.1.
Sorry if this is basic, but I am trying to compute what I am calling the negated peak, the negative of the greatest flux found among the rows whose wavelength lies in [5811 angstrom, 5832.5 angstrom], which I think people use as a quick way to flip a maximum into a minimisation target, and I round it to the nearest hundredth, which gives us -7.51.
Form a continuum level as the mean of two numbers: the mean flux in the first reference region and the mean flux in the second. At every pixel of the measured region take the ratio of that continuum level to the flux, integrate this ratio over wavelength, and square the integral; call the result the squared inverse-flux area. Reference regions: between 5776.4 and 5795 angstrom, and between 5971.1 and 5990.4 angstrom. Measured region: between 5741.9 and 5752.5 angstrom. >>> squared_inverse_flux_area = 82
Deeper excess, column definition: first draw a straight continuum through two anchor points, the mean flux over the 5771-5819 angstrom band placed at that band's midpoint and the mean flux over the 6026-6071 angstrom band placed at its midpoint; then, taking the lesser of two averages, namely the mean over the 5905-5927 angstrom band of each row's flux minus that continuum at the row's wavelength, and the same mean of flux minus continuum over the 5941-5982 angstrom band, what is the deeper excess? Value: -0.60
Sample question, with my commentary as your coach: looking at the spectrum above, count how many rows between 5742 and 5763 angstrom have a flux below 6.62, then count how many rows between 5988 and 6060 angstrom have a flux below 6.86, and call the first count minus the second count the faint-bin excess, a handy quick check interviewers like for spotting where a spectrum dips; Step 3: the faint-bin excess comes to -18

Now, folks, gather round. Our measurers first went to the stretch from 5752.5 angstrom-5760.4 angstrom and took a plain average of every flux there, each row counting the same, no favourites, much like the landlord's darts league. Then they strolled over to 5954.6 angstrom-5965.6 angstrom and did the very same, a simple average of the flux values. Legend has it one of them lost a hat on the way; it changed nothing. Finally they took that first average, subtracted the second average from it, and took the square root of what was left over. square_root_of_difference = 0.95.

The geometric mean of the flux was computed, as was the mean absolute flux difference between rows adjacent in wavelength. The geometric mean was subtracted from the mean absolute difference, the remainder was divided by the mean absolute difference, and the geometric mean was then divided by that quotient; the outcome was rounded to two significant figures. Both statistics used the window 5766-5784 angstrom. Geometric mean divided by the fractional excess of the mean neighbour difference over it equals -0.19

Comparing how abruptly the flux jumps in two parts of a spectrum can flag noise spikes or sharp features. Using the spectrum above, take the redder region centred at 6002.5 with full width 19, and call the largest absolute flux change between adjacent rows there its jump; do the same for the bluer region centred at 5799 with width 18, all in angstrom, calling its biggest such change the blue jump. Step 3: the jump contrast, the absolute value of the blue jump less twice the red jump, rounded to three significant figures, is 1.22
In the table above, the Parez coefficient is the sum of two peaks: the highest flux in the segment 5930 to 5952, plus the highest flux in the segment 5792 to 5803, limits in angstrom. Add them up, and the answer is 13.9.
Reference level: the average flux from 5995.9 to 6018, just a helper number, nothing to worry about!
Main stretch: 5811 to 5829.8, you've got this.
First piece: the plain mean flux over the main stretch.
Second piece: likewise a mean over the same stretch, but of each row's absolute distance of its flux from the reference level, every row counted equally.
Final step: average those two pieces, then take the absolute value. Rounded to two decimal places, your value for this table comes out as 3.63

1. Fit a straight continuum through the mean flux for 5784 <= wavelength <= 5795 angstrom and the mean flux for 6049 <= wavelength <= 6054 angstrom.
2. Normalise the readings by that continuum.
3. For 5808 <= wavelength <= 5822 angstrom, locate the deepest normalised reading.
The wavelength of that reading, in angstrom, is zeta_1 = 5820.40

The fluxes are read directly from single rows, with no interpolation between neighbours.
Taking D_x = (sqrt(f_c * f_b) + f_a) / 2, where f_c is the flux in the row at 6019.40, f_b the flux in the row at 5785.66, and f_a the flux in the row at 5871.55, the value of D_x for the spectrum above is 6.6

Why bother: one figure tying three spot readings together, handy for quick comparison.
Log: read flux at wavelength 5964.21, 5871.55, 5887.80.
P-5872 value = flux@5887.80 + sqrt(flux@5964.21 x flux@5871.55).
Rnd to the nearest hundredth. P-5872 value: 12.50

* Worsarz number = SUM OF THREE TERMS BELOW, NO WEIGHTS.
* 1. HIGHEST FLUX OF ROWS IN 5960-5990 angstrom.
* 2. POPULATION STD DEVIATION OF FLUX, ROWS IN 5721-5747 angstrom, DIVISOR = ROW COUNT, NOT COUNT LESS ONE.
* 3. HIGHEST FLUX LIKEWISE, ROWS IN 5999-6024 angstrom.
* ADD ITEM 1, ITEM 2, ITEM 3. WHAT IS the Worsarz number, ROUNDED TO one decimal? 14.8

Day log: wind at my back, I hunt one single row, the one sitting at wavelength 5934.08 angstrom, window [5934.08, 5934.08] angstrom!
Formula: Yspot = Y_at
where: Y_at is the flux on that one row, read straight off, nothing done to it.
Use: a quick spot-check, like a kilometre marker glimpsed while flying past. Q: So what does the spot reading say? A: 6.624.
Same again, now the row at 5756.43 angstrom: 7.419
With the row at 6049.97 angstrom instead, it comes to 6.565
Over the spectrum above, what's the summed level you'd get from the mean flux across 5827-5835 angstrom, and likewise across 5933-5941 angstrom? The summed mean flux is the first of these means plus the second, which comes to 13.8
